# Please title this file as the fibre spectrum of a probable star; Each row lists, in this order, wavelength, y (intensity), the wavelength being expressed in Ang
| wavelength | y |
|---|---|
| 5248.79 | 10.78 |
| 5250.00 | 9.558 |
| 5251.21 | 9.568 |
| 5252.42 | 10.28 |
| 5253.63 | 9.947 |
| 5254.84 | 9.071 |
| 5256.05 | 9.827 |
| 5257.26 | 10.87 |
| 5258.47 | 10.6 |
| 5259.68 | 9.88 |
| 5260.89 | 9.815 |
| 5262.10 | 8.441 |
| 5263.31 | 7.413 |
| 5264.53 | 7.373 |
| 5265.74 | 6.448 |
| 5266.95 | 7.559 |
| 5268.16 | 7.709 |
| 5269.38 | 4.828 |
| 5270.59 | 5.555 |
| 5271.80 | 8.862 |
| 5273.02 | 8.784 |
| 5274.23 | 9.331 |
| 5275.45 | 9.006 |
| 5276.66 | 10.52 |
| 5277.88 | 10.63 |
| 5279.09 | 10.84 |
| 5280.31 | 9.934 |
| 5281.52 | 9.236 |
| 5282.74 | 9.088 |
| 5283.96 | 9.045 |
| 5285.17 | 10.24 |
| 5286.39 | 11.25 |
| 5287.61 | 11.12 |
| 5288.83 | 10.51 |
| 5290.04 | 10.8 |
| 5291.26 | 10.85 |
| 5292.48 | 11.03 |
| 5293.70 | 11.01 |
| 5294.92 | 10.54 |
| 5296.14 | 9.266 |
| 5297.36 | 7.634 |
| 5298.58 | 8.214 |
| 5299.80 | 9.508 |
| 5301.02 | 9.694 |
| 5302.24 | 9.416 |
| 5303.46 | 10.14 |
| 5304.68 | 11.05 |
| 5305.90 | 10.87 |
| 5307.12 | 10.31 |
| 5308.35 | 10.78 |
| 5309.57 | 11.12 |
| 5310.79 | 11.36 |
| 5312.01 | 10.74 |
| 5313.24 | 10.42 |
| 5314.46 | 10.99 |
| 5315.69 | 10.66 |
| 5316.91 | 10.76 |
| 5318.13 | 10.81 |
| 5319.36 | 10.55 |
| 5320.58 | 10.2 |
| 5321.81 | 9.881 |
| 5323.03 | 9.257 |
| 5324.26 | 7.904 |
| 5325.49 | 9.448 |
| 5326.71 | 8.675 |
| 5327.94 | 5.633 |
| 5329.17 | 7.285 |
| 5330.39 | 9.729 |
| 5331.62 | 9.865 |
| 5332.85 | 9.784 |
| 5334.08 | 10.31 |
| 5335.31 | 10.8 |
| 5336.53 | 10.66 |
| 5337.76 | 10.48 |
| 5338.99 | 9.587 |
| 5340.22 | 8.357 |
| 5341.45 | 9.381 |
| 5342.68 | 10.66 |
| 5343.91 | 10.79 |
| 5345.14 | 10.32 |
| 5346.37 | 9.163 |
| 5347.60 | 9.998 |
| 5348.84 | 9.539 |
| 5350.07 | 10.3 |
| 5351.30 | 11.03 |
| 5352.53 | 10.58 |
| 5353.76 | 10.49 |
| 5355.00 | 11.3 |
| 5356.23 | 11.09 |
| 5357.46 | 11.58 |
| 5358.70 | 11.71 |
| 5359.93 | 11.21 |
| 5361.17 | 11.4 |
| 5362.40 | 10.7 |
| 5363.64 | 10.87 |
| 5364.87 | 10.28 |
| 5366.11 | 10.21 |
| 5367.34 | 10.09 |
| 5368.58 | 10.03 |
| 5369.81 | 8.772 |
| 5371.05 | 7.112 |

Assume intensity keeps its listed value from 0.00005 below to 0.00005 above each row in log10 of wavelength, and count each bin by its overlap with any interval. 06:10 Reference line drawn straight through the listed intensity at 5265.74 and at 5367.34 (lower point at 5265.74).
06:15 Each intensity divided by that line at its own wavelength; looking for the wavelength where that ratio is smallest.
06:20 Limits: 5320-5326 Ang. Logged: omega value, 5324.26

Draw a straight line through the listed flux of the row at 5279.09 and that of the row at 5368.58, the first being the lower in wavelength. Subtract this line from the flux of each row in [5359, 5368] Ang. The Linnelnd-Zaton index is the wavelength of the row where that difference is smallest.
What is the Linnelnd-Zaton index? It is 5367.34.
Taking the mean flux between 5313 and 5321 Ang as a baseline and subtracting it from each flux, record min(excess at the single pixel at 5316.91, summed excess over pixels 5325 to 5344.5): -19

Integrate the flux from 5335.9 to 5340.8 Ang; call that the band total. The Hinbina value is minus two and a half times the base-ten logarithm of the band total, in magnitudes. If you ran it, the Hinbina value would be -4.20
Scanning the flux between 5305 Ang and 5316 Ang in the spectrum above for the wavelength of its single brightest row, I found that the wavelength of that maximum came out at 5310.79 Ang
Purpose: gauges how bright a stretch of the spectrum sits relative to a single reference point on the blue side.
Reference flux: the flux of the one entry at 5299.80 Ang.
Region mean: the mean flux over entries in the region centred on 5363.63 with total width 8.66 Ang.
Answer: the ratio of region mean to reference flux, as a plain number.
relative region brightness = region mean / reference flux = 1.12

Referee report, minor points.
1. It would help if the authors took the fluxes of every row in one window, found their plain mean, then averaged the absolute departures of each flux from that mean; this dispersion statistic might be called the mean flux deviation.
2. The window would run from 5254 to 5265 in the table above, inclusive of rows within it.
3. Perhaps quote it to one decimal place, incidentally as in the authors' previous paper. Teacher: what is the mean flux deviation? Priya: 1.0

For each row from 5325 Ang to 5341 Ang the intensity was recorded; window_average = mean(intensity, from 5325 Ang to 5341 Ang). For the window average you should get 9.3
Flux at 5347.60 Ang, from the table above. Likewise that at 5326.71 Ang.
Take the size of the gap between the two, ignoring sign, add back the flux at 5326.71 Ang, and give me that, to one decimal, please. 10.0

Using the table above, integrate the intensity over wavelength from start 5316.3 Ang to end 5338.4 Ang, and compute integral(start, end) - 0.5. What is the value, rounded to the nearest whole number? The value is 211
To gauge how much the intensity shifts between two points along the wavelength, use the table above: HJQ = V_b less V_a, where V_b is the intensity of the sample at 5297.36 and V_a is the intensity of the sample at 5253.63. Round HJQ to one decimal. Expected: -2.3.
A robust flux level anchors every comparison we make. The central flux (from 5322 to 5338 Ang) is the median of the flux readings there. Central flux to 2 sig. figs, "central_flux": 9.7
